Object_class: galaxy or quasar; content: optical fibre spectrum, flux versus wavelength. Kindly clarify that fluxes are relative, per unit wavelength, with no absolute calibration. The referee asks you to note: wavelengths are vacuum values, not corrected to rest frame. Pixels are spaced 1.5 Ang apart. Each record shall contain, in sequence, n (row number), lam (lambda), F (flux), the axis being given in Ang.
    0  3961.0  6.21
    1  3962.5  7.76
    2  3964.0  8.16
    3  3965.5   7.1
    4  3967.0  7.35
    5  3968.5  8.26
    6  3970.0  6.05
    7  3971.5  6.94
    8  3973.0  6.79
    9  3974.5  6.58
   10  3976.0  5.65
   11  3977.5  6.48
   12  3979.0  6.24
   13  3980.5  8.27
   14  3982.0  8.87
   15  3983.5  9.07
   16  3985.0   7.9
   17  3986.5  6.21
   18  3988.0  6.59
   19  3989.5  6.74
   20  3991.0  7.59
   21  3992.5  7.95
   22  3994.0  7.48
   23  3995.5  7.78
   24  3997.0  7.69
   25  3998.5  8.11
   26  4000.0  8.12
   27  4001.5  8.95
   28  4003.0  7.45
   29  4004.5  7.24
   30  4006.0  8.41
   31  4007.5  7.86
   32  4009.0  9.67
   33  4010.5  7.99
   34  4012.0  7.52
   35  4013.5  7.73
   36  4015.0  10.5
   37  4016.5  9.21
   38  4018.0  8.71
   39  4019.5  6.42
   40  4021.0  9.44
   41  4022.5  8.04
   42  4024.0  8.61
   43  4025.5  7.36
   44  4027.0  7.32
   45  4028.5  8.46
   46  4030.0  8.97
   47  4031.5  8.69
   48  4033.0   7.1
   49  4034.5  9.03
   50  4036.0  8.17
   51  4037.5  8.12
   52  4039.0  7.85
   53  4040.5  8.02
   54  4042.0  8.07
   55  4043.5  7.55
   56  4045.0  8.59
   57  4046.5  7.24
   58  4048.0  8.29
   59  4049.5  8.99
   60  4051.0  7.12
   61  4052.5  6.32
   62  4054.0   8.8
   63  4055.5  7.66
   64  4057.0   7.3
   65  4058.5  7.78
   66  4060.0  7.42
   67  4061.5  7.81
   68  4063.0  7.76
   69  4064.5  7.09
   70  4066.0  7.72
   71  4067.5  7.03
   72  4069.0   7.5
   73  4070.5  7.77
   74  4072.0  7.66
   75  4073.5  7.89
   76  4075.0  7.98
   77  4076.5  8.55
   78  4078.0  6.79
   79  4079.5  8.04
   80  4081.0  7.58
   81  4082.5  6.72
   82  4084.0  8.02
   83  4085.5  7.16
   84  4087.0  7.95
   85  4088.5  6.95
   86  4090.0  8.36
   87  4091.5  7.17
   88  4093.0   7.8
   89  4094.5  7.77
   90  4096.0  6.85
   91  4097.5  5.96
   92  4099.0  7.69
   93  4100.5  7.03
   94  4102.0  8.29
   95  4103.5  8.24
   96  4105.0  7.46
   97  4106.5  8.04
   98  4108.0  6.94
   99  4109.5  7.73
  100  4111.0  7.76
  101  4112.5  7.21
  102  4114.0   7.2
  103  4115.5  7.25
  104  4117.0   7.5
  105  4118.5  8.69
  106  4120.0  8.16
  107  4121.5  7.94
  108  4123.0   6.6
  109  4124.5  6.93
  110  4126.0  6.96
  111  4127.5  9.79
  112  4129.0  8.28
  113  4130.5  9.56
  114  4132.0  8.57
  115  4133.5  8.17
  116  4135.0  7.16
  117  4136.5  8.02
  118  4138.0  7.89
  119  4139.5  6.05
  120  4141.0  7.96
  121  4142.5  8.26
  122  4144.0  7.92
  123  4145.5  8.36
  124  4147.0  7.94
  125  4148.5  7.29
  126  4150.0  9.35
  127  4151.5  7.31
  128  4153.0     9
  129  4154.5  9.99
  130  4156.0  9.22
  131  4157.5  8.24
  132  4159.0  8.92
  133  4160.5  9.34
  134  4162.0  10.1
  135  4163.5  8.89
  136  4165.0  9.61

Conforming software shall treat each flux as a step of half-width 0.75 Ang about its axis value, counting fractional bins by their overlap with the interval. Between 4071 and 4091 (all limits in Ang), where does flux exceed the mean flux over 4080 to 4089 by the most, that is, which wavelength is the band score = 4076.5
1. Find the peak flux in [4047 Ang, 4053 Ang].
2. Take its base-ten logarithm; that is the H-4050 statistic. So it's 0.95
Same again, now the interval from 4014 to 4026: 1.02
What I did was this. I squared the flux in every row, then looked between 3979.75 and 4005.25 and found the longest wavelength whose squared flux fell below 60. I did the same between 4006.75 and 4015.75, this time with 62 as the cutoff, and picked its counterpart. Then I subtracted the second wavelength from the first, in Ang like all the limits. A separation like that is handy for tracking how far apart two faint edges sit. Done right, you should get -9.0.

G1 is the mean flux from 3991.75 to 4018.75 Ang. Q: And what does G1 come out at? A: 8.2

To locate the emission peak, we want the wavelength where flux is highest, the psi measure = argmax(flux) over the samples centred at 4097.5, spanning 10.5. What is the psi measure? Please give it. 4102.0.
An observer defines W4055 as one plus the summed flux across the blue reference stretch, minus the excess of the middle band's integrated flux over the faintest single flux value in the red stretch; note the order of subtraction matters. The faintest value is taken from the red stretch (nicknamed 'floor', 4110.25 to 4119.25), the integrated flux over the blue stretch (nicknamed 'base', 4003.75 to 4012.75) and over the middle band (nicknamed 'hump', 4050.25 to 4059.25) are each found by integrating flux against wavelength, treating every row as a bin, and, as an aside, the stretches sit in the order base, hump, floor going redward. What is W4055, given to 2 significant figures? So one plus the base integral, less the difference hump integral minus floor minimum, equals 14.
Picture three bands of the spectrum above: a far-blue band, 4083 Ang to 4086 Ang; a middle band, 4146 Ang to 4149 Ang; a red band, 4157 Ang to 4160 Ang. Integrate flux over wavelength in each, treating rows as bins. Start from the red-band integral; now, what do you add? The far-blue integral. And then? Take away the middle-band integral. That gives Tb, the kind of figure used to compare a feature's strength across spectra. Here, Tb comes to 26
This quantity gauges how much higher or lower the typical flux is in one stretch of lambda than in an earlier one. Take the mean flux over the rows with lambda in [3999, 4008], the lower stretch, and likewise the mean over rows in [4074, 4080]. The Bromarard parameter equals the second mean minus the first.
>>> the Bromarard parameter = -0.2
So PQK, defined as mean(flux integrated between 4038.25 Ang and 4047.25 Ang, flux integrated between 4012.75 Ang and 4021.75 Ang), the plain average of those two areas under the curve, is 74.5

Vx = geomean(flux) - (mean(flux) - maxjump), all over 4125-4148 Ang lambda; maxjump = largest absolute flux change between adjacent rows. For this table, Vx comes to 2.8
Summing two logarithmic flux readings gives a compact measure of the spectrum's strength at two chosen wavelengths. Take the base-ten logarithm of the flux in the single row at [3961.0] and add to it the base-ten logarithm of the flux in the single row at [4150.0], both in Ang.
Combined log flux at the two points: 1.76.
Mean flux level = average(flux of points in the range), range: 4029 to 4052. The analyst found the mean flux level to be 8.1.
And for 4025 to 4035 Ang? 8.1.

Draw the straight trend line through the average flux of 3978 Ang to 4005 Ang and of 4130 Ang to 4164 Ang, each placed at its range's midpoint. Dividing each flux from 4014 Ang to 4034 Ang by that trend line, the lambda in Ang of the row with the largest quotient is 4015.0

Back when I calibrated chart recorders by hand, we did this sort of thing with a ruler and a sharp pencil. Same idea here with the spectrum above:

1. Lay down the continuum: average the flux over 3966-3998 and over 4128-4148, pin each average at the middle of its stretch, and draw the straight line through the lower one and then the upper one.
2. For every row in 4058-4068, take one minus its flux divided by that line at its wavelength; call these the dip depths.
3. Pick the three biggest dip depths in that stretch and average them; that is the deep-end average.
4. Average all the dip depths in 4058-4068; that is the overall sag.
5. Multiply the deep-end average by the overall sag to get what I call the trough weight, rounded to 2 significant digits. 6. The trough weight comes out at 0.0011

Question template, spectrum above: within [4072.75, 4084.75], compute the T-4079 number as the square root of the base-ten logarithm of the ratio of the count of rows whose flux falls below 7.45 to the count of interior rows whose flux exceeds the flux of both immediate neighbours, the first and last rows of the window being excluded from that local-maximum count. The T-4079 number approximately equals 0.0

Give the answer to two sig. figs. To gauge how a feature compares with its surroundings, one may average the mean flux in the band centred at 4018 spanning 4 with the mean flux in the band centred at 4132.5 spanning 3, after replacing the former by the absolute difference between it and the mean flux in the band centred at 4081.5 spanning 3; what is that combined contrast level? 4.7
